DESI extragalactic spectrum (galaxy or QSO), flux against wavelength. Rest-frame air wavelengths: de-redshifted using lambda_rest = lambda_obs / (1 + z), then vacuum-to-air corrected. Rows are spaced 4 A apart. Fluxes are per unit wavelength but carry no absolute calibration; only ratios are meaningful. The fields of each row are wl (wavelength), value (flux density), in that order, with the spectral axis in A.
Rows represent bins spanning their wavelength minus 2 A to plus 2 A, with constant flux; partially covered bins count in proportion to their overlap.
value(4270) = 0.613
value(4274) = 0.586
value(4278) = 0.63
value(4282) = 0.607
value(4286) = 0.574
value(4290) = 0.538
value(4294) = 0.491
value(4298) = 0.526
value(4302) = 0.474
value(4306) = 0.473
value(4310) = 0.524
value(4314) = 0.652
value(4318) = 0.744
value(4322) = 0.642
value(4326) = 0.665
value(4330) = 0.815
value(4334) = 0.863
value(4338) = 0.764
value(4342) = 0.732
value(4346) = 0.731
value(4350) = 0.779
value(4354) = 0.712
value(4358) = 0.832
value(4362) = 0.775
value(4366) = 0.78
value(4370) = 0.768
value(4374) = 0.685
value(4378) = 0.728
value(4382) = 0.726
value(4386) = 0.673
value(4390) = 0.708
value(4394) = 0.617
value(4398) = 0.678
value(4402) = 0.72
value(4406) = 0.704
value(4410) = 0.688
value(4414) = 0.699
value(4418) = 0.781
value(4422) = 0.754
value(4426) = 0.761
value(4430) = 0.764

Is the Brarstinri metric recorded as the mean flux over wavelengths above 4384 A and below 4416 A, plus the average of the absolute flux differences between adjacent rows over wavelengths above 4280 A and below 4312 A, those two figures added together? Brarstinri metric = 0.722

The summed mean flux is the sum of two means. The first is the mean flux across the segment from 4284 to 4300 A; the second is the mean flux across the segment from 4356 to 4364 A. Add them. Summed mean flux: 1.34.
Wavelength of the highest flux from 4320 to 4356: 4334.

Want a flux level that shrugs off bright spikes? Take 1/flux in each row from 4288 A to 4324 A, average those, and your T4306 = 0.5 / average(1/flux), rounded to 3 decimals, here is 0.275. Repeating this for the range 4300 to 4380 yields 0.344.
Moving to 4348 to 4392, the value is 0.370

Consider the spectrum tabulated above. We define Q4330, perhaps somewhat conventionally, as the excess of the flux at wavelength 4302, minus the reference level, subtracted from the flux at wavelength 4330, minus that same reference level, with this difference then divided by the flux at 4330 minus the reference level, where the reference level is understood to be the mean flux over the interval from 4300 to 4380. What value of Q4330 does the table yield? 3.2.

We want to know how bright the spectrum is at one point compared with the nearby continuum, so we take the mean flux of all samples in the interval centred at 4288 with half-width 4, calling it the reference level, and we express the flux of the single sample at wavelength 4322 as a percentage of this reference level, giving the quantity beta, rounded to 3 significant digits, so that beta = 115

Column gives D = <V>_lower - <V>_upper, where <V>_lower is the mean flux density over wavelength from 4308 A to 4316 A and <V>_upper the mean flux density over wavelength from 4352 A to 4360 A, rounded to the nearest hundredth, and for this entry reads -0.18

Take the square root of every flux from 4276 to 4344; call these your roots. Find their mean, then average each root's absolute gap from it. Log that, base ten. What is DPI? -1.2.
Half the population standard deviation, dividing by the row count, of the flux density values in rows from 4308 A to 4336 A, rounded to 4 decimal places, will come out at 0.0533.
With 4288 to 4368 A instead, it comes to 0.0625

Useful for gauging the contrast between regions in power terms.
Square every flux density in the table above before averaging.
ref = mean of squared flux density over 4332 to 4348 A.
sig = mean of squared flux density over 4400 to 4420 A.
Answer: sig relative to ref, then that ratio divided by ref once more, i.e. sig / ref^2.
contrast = 1.4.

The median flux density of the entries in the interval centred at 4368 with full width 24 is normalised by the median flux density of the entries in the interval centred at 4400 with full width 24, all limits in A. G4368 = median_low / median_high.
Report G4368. 1.11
